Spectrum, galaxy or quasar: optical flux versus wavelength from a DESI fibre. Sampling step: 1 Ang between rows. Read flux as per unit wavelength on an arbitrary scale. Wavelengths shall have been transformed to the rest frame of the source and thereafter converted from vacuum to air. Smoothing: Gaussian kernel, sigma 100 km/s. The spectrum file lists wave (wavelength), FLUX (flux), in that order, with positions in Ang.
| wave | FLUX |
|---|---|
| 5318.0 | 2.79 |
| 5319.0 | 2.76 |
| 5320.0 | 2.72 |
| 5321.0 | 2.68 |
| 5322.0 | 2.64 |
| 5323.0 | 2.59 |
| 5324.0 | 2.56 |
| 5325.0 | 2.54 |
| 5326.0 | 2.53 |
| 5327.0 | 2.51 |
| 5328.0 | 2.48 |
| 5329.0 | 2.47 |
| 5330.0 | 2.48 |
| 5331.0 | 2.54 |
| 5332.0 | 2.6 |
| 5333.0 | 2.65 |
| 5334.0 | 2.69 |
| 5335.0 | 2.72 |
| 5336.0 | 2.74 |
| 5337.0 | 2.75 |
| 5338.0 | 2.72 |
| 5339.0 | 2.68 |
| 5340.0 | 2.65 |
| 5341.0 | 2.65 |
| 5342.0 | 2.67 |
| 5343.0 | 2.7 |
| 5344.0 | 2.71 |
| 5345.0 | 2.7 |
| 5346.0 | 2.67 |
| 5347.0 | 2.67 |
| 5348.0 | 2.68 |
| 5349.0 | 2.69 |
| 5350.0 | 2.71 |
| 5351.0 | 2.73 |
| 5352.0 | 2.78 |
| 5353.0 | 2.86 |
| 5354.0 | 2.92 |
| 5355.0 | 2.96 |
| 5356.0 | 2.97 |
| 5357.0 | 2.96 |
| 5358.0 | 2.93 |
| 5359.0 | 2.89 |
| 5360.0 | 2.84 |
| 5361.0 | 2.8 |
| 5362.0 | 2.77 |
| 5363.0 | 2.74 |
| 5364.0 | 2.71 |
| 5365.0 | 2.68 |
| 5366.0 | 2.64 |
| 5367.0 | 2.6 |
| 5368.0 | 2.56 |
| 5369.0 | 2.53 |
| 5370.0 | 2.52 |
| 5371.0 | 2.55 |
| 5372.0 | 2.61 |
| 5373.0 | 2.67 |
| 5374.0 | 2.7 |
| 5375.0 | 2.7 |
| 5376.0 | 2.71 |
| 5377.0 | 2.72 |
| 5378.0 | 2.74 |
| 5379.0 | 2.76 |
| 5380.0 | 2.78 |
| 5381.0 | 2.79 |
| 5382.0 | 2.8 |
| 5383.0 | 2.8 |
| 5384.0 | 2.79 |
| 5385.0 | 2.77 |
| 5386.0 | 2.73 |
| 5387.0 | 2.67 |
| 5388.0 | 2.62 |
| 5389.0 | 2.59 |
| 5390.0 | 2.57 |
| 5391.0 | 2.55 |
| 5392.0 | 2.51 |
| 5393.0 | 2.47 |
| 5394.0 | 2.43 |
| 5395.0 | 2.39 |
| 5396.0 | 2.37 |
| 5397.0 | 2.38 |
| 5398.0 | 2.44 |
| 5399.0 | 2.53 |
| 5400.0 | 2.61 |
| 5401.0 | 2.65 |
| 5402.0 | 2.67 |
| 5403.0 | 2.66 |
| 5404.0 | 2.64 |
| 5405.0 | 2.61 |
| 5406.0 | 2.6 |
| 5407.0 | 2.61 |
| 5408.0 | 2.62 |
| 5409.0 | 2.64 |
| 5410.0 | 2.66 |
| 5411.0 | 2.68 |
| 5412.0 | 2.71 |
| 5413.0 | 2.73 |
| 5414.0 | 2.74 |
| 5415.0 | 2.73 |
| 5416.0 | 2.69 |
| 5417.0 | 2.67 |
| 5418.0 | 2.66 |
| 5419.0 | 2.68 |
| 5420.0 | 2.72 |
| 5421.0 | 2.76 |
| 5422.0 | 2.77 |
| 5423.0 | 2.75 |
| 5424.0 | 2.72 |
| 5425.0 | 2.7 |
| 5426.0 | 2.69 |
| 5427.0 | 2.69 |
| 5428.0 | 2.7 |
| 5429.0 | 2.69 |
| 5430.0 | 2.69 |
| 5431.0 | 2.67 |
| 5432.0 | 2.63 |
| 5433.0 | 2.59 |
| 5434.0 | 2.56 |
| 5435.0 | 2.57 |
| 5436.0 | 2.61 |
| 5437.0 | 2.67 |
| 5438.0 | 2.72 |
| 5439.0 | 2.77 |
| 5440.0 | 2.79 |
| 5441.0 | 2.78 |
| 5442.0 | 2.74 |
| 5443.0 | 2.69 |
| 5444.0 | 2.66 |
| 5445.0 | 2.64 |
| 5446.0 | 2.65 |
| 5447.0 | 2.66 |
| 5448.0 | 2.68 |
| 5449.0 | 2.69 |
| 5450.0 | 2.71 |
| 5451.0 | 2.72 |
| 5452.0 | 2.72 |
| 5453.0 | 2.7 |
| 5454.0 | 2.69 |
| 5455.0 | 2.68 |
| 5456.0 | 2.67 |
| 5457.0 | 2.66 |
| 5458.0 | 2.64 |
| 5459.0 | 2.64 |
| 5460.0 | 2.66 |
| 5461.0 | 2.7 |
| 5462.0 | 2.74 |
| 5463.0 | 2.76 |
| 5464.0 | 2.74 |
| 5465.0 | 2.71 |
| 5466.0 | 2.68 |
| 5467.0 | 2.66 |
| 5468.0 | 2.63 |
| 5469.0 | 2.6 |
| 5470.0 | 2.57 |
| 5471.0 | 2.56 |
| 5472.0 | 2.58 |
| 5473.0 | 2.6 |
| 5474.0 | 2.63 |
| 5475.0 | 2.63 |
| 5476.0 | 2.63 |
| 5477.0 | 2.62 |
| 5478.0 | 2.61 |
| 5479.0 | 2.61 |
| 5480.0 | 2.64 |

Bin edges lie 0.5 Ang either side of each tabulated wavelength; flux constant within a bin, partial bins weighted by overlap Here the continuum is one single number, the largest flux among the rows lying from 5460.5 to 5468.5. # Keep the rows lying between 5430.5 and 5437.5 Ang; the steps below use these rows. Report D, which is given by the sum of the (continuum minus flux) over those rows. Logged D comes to 1.0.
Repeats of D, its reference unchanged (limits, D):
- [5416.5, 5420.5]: 0.3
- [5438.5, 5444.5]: 0.1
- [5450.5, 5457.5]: 0.5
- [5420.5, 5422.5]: 0.0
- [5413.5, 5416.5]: 0.1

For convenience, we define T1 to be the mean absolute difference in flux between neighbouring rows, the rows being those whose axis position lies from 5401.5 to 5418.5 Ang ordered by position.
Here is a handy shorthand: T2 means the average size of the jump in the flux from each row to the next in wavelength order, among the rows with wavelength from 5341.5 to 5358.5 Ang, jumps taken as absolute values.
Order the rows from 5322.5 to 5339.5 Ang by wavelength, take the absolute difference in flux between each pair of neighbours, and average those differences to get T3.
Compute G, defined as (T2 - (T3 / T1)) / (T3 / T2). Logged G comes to -1.42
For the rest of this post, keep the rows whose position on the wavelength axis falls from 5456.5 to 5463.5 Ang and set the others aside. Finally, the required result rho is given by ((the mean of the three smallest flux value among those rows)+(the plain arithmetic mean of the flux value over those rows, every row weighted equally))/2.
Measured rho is 2.67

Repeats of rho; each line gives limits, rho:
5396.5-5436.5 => 2.55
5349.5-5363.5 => 2.79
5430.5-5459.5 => 2.62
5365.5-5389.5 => 2.61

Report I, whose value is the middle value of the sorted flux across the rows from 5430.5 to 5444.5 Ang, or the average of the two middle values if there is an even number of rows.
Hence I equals 2.67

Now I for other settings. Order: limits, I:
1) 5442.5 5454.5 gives 2.69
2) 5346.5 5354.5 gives 2.72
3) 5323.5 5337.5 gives 2.55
